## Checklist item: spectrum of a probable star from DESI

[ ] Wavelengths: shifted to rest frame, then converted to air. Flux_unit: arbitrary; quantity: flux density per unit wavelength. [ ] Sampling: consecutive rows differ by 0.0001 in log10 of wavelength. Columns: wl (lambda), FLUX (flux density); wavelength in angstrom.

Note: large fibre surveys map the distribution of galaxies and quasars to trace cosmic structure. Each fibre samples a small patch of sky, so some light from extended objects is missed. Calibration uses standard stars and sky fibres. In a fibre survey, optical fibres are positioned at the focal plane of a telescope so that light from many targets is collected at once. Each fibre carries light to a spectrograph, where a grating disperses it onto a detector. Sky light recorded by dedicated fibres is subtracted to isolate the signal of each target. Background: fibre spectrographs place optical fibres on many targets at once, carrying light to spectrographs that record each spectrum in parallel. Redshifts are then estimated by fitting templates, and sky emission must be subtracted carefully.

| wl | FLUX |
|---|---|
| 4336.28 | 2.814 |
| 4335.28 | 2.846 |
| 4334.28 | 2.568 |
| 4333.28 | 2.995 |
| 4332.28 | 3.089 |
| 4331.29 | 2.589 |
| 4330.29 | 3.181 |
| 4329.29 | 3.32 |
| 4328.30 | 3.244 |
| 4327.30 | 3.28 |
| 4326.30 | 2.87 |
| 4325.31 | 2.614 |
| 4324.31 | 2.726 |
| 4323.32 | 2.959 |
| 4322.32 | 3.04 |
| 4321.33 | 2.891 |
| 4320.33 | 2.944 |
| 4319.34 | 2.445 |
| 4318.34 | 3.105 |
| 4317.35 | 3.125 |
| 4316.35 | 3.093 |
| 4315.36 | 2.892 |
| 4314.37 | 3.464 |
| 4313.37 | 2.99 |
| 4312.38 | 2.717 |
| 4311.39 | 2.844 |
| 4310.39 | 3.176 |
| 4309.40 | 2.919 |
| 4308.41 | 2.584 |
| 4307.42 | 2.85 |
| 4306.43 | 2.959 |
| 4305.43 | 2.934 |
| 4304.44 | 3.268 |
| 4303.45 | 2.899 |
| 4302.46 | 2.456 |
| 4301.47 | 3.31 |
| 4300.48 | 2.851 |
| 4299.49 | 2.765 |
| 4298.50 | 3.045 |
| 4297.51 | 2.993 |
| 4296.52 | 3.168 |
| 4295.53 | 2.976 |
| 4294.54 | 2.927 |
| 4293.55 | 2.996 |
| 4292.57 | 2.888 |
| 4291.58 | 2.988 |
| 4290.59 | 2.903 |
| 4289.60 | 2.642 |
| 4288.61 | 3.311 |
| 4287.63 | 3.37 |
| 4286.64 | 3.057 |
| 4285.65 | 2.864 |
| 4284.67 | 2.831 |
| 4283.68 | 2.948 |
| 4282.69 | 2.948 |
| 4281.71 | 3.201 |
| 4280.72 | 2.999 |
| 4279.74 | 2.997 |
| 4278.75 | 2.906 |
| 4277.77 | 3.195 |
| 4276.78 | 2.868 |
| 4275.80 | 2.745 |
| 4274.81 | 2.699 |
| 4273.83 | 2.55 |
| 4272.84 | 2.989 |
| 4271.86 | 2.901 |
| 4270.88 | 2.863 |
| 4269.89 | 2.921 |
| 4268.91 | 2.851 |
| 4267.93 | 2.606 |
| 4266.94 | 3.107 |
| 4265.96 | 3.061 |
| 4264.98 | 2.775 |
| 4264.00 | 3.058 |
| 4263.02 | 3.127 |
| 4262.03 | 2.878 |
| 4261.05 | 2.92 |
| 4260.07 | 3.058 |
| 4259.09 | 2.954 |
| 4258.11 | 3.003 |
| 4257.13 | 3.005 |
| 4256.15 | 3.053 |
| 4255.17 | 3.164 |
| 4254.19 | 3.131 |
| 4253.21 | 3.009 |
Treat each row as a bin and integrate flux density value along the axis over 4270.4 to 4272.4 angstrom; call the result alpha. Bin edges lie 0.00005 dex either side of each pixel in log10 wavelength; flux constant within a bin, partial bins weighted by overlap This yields 5.79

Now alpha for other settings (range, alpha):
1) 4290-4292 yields 5.85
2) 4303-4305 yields 6.17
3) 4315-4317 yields 6.01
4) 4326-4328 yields 6.20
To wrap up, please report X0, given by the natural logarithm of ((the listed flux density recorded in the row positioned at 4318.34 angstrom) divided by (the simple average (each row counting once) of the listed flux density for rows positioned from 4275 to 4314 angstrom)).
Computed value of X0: 0.05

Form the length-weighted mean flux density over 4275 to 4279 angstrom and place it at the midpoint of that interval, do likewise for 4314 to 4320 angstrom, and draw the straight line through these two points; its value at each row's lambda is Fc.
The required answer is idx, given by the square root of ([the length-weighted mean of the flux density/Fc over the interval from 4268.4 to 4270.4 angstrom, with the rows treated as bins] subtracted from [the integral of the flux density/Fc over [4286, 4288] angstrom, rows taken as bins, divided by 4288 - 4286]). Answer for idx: 0.29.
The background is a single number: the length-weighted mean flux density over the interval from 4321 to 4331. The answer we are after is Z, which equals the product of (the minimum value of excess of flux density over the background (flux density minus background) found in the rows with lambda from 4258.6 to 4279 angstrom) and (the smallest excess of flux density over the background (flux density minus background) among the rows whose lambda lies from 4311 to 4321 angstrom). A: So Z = 0.26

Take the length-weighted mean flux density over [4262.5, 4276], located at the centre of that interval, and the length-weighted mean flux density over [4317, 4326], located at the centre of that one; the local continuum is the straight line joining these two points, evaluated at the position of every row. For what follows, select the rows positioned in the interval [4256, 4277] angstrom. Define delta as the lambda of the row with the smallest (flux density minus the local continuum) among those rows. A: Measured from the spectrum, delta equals 4273.83 angstrom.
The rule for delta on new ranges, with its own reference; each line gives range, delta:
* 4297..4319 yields 4302.46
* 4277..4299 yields 4289.60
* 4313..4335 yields 4319.34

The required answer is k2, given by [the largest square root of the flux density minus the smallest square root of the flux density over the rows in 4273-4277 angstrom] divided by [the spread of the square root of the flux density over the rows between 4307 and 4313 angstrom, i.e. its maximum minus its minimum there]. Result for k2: 0.6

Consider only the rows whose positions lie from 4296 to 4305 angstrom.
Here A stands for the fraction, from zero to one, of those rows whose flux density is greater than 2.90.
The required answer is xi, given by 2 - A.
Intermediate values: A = 0.6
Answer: 1.44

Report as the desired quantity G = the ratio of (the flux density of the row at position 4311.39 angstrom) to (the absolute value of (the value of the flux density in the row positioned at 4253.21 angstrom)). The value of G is 0.95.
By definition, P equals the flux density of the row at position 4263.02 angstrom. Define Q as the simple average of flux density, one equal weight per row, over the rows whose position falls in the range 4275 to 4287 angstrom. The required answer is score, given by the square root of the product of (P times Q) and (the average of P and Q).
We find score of 5.31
